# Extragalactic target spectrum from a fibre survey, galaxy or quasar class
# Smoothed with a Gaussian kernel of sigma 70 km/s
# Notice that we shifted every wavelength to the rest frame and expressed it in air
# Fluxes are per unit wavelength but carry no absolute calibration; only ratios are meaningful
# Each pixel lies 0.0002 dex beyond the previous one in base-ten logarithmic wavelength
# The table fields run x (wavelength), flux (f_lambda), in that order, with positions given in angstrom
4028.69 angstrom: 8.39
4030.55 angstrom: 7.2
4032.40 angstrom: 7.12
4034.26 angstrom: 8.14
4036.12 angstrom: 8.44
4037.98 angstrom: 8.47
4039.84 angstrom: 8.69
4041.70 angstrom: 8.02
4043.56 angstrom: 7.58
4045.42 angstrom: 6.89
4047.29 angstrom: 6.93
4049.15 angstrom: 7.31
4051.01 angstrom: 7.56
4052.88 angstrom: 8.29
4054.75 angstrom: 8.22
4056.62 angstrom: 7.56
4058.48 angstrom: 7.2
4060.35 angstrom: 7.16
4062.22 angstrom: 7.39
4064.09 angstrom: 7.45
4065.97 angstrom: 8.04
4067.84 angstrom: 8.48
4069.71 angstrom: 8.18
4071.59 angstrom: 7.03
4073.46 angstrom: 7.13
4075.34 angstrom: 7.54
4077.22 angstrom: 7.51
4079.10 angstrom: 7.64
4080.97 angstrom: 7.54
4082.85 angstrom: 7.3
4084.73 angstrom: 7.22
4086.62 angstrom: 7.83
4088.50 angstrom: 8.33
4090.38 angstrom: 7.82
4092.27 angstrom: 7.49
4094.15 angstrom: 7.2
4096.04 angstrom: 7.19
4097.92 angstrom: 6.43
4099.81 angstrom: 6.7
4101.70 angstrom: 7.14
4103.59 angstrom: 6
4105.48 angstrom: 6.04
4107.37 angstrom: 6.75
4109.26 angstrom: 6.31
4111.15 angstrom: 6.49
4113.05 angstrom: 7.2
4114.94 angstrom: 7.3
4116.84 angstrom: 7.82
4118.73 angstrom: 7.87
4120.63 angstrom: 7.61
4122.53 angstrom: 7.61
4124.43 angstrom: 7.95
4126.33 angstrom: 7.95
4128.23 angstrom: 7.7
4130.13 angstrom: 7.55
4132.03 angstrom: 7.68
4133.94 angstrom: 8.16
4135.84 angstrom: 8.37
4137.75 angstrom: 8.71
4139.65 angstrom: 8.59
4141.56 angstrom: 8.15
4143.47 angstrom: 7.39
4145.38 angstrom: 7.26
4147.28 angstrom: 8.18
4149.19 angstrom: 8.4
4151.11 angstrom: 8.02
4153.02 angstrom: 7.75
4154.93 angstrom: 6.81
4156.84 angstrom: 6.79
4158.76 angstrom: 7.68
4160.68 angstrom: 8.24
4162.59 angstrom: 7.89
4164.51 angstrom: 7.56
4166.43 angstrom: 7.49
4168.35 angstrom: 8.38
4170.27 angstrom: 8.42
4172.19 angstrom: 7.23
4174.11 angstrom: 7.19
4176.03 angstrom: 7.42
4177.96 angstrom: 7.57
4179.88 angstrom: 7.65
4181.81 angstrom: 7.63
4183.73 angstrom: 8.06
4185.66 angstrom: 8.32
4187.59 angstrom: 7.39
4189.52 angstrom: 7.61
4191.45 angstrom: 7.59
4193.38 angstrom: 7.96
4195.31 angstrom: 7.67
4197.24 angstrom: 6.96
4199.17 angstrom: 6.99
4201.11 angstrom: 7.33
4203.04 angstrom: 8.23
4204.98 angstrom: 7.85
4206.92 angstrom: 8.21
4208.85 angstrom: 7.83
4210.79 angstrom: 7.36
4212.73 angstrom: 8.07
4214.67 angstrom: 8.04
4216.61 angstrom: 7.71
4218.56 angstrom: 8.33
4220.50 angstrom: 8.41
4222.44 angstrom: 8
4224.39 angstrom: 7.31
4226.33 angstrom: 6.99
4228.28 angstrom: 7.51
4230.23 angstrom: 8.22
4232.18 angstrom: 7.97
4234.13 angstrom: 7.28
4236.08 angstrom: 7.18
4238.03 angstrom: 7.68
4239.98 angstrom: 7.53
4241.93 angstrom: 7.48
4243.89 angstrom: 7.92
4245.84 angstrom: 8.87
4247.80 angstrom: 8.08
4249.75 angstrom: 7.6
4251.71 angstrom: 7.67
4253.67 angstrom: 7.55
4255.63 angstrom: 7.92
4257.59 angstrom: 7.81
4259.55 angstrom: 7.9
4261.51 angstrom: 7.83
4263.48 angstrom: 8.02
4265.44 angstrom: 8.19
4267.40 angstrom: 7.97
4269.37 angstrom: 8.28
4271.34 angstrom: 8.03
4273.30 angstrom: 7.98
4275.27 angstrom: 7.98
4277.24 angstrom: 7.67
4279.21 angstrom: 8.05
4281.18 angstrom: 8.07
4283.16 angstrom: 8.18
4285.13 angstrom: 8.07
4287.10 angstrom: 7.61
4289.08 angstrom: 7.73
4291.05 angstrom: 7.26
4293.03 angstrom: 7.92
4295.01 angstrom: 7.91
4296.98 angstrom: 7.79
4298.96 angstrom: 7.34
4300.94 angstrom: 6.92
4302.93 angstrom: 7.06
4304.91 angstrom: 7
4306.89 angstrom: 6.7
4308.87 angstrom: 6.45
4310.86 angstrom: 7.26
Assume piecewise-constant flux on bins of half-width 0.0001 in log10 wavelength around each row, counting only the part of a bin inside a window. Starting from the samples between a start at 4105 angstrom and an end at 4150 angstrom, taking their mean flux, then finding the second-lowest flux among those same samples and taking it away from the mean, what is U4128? 1.3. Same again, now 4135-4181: 1.0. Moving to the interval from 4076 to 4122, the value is 1.2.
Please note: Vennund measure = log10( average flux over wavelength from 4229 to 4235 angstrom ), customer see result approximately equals 0.893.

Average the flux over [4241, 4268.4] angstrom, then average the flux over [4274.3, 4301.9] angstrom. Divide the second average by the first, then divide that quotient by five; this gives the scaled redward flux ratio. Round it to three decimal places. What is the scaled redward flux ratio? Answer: 0.196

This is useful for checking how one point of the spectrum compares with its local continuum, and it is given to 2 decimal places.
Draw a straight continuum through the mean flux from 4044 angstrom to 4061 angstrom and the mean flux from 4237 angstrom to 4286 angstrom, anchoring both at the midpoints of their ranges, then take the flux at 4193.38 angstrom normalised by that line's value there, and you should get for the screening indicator 1.02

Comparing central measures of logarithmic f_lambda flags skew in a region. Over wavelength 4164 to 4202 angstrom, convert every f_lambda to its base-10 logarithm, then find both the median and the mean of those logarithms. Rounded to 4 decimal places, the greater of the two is 0.8814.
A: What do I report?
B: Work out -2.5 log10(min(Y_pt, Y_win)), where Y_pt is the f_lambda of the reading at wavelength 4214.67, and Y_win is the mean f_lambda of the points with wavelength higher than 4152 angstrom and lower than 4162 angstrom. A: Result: -2.18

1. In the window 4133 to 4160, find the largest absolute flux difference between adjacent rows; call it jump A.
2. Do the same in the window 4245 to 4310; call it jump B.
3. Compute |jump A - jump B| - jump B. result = -0.6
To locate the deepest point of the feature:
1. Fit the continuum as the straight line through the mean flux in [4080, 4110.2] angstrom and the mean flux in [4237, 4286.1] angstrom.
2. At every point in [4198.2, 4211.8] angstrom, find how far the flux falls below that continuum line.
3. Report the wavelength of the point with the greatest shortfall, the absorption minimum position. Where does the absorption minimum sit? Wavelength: 4199.17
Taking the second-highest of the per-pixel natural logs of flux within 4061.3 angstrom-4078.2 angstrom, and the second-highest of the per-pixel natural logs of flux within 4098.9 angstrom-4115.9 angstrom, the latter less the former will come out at -0.13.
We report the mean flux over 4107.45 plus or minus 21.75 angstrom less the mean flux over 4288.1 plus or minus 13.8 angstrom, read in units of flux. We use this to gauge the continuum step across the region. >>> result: -0.5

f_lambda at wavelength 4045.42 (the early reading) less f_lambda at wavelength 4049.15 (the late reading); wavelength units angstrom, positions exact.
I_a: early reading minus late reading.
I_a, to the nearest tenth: -0.4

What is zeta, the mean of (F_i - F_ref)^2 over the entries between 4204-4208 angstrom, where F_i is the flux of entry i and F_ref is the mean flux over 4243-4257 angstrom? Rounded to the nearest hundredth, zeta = 0.04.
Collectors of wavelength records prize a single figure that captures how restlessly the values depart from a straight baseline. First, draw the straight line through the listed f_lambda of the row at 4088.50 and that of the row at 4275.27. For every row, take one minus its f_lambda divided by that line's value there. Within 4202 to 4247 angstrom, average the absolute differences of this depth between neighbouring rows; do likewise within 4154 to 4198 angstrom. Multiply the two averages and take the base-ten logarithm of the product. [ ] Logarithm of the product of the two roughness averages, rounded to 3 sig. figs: -2.64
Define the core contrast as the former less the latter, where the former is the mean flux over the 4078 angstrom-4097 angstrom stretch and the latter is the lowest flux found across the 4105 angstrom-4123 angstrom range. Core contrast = 1.5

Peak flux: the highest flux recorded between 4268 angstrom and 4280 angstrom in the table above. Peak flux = 8.28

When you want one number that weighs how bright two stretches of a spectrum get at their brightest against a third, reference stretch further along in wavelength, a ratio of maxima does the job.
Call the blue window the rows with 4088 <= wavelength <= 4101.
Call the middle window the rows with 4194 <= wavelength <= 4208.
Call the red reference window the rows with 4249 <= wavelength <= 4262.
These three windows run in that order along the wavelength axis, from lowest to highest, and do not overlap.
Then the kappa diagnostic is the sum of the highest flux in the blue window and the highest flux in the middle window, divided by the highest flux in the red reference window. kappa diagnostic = 2.09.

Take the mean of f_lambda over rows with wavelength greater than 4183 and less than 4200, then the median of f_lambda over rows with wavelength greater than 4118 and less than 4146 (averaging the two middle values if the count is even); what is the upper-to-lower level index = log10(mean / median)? -0.01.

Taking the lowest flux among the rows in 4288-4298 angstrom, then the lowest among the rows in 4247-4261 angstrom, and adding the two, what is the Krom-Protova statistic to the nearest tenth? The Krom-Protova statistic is 14.8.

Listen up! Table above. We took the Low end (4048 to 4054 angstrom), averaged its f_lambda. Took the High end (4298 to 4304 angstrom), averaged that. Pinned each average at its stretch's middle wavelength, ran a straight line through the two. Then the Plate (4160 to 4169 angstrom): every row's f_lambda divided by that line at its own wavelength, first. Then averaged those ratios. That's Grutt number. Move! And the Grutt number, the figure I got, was 1.06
